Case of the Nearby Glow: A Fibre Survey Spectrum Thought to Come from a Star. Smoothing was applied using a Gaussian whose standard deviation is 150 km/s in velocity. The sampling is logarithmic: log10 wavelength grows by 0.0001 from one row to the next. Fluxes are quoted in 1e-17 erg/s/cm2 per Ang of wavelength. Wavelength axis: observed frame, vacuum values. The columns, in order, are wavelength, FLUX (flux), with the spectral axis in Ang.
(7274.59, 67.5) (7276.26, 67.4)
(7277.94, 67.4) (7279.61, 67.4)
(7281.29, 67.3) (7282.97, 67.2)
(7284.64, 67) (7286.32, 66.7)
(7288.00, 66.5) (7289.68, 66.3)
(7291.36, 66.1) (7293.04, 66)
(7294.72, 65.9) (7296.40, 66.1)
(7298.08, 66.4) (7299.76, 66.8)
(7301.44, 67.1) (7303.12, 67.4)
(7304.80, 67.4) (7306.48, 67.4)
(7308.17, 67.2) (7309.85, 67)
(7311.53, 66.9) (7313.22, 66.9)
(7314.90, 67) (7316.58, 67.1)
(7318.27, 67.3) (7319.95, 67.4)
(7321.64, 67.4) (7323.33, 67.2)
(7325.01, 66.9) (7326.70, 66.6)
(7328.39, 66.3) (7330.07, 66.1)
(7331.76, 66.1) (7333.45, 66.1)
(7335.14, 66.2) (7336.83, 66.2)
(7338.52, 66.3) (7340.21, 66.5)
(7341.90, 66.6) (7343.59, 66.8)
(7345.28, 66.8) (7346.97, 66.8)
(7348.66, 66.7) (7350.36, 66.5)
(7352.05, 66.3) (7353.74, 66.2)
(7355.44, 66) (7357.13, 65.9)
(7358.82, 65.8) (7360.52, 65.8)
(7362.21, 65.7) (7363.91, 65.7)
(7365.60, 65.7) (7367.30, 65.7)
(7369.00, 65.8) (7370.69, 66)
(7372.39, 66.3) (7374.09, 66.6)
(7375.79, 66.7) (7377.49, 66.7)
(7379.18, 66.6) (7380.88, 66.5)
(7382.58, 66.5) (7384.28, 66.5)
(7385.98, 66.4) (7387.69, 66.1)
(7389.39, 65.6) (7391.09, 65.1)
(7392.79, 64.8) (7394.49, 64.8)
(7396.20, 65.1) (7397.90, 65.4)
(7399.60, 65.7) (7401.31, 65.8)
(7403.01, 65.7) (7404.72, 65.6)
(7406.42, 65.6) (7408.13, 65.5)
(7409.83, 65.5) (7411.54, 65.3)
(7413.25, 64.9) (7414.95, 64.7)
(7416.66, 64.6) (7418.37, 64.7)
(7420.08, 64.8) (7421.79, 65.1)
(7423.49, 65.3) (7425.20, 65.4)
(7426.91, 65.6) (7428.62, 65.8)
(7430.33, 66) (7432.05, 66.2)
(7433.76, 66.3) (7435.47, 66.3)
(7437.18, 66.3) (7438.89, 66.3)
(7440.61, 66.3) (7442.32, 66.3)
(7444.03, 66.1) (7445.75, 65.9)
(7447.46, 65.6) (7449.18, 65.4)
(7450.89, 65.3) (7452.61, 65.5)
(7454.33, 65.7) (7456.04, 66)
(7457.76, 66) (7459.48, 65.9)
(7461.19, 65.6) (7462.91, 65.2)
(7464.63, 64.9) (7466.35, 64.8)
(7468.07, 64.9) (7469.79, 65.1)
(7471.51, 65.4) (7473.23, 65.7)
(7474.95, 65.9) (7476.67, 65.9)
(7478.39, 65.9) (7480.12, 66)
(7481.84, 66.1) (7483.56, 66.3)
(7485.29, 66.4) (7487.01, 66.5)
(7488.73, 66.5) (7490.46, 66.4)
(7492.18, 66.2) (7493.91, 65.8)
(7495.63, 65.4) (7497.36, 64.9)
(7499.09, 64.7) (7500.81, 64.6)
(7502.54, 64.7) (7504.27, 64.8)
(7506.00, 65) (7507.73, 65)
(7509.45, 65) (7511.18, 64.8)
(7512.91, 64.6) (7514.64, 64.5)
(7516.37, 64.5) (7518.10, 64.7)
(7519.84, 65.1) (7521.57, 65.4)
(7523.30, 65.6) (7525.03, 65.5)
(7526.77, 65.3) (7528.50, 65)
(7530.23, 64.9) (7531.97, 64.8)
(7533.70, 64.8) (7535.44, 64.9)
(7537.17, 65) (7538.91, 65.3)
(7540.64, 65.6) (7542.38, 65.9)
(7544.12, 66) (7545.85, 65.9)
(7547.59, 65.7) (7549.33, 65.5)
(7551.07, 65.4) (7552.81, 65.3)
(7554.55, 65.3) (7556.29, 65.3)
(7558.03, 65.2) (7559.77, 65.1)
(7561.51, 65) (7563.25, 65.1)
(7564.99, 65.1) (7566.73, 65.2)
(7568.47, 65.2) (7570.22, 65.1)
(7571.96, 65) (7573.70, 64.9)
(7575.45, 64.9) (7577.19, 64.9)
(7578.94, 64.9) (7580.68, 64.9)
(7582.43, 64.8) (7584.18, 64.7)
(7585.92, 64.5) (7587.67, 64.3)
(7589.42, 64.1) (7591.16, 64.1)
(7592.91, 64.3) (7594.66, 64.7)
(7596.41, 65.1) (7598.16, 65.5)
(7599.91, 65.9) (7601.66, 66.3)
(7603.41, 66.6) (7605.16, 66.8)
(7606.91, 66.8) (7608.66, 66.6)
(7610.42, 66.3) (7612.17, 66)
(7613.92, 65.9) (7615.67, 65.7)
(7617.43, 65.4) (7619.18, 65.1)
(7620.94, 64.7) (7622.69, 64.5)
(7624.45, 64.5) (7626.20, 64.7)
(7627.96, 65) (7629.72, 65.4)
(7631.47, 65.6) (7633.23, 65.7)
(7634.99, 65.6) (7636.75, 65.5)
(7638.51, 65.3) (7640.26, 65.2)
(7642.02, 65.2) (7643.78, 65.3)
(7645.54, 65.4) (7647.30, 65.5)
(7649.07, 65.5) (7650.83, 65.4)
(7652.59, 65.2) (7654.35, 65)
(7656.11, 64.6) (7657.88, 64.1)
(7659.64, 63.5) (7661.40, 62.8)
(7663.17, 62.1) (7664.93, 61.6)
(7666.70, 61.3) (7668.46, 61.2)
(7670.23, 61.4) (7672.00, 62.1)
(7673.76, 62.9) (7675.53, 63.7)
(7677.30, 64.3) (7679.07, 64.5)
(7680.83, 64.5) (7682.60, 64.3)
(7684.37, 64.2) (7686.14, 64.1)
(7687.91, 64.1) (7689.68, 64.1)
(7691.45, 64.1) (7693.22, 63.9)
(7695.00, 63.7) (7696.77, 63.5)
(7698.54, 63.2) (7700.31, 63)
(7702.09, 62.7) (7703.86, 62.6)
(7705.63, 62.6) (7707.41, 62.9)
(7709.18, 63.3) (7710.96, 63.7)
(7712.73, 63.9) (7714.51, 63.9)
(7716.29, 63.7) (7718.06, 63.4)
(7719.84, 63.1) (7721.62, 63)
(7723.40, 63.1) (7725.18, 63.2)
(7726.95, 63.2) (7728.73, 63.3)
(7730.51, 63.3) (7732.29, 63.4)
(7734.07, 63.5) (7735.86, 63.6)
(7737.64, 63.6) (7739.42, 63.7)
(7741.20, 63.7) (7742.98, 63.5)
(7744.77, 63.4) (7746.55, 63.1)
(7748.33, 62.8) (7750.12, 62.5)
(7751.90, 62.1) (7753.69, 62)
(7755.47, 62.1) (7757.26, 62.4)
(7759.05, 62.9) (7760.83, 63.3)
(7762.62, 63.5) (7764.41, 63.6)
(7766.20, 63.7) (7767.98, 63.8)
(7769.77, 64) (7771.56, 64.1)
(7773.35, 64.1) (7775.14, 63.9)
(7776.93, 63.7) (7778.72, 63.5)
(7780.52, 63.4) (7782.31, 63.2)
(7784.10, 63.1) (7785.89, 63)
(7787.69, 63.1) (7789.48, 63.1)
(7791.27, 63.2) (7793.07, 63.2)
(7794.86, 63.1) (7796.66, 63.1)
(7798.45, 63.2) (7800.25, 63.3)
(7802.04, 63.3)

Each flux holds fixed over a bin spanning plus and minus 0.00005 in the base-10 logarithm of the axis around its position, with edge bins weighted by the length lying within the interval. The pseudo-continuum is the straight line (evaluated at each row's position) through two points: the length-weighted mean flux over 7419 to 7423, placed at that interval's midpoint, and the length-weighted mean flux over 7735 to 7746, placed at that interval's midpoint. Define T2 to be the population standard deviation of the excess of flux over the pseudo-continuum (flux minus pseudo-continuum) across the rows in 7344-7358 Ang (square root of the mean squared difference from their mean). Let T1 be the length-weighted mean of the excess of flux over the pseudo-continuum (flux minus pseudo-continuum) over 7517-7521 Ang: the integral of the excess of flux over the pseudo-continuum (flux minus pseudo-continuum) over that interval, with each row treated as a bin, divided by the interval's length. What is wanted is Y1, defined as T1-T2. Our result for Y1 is -0.02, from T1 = 0.30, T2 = 0.31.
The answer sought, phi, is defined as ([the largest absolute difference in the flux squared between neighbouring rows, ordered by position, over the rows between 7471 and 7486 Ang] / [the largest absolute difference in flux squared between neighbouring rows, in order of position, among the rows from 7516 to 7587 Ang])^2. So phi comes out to 0.6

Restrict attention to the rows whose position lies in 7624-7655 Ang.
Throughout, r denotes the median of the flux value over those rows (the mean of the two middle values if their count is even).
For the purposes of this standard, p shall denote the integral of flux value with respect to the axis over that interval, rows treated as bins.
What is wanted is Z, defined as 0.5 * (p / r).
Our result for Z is 15.5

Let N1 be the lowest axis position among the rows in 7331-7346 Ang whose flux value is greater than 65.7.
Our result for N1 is 7331.76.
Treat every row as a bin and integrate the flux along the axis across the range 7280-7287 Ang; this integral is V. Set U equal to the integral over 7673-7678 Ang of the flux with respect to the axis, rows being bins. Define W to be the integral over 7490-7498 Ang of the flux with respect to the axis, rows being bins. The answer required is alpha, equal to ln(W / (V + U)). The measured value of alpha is -0.40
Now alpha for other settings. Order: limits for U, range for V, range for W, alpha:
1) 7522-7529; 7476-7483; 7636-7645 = -0.45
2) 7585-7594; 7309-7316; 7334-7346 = -0.27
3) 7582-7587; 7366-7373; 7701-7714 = 0.04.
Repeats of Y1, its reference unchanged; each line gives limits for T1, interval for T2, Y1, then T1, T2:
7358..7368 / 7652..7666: -0.84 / 0.40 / 1.24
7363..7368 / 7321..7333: -0.10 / 0.38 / 0.47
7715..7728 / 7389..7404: -0.80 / -0.42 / 0.38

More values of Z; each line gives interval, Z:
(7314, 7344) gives 15.0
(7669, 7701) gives 15.9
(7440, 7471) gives 15.5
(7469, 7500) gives 15.5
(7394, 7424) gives 15.0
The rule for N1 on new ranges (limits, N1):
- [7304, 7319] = 7304.80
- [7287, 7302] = 7288.00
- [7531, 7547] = 7542.38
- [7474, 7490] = 7474.95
